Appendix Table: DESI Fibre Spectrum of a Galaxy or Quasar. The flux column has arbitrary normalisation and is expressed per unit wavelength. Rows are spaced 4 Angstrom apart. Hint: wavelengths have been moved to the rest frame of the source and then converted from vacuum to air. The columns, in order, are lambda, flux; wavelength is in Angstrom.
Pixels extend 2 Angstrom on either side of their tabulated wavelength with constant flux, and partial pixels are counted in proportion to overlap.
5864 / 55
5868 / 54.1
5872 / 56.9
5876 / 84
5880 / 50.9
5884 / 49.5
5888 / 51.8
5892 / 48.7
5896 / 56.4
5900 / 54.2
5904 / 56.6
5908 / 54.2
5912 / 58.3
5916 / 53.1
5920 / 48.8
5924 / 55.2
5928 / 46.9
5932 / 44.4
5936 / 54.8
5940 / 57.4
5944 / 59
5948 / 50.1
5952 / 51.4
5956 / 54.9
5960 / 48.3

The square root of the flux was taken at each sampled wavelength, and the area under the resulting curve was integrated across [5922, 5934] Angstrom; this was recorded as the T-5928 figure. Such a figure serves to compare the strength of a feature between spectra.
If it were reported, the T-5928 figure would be 83.8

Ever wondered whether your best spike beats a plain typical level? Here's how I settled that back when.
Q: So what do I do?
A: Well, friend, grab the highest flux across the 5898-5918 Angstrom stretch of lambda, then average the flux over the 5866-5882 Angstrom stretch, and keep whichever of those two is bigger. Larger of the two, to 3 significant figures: 61.5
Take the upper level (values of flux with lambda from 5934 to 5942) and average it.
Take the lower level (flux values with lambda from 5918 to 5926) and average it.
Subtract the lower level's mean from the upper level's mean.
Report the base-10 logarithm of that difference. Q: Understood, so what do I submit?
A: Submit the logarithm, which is 0.61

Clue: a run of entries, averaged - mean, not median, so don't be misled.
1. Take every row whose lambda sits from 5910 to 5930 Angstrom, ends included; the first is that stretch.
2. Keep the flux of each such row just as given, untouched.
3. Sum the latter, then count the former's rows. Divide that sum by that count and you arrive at 52.5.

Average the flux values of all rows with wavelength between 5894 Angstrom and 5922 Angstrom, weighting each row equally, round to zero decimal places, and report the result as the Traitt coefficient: 55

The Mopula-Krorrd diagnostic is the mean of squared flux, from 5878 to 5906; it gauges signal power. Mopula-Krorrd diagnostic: 2774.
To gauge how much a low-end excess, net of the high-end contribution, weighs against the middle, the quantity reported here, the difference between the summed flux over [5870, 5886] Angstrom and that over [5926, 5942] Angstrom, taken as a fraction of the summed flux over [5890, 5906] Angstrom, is 0.175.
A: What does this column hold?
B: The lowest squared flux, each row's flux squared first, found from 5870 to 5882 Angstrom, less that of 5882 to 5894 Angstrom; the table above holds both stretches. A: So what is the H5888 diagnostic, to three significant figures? 219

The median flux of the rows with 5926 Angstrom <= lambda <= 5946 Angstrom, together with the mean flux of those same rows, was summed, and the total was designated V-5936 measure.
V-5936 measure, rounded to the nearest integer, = 107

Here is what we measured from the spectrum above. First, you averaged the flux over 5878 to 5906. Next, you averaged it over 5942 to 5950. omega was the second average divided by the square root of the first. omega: 7.5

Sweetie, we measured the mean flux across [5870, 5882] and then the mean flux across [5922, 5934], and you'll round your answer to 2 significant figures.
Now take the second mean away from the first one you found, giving 15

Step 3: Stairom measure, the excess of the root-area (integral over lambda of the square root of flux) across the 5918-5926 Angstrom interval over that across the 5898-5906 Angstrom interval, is -2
